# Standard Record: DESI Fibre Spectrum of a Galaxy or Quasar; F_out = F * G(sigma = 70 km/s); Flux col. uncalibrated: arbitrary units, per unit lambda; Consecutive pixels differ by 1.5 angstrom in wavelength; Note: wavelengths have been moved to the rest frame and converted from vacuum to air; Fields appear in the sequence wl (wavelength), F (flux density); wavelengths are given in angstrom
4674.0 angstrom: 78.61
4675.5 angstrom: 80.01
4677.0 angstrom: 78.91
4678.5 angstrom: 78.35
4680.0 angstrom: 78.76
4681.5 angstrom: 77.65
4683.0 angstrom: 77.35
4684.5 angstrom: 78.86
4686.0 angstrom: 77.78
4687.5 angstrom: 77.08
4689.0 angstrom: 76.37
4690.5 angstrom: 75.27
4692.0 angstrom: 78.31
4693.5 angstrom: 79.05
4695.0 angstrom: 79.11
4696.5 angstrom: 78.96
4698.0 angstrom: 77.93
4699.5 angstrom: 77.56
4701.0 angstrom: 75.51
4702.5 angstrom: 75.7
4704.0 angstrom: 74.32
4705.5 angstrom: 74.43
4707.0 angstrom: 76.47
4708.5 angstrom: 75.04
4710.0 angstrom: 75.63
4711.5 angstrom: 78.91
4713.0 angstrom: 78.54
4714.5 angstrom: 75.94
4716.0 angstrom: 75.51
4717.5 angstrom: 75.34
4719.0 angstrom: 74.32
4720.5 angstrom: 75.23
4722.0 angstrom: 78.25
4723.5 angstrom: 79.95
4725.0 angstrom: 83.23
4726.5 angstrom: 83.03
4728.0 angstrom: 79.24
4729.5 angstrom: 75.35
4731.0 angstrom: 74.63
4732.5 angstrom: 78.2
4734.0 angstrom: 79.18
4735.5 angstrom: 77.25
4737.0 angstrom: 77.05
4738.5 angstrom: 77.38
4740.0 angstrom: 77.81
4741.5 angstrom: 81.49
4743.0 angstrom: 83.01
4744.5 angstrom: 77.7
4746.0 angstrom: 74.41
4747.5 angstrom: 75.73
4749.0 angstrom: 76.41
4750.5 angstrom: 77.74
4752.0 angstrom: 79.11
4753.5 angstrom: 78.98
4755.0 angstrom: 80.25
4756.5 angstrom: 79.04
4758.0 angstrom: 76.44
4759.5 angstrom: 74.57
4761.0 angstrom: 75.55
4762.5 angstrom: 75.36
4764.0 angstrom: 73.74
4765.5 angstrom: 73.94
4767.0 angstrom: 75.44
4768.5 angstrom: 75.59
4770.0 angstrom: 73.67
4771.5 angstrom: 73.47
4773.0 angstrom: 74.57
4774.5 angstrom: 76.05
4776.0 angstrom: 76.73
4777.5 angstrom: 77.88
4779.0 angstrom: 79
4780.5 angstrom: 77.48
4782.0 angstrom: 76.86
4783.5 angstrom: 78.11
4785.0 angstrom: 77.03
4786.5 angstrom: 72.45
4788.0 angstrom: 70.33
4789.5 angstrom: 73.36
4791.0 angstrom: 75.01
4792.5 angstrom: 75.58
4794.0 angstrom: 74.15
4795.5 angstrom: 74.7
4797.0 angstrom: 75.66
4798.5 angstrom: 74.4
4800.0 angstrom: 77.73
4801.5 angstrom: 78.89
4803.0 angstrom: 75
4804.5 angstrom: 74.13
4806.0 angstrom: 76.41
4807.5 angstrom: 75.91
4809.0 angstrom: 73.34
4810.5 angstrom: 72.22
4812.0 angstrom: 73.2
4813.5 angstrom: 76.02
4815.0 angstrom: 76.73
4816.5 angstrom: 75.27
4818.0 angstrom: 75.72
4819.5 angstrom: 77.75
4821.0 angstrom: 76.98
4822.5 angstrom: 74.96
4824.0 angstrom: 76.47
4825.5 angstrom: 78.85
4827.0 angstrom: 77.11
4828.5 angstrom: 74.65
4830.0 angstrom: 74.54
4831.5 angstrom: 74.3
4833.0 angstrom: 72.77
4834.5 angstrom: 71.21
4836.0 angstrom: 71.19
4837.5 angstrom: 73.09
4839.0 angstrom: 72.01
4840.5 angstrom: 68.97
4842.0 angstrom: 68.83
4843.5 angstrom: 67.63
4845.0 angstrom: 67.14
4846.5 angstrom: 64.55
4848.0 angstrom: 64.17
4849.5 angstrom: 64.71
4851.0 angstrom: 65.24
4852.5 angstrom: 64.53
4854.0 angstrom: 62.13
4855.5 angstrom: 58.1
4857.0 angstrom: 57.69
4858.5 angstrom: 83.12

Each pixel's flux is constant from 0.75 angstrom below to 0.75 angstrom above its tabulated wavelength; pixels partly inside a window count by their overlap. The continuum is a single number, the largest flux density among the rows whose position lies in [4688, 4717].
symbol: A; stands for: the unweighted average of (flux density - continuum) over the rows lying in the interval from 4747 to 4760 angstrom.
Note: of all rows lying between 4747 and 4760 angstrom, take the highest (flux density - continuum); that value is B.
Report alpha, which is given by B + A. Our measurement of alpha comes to 0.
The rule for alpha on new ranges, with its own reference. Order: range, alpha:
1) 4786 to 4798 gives -9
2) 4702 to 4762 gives 2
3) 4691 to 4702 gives -1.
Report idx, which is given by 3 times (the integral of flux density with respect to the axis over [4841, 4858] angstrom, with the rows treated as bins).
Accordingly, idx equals 3285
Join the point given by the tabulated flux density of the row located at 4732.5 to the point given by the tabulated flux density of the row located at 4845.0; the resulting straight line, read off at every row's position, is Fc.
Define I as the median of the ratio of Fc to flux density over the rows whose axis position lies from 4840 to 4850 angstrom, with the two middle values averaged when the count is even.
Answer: 1.00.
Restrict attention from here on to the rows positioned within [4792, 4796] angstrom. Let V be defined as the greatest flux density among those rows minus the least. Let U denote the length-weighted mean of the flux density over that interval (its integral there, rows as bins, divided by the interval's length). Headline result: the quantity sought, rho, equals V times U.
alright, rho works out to 107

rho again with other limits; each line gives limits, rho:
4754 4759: 299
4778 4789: 658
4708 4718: 296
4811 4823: 345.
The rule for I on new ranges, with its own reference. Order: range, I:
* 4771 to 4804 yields 0.96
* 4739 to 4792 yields 0.99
